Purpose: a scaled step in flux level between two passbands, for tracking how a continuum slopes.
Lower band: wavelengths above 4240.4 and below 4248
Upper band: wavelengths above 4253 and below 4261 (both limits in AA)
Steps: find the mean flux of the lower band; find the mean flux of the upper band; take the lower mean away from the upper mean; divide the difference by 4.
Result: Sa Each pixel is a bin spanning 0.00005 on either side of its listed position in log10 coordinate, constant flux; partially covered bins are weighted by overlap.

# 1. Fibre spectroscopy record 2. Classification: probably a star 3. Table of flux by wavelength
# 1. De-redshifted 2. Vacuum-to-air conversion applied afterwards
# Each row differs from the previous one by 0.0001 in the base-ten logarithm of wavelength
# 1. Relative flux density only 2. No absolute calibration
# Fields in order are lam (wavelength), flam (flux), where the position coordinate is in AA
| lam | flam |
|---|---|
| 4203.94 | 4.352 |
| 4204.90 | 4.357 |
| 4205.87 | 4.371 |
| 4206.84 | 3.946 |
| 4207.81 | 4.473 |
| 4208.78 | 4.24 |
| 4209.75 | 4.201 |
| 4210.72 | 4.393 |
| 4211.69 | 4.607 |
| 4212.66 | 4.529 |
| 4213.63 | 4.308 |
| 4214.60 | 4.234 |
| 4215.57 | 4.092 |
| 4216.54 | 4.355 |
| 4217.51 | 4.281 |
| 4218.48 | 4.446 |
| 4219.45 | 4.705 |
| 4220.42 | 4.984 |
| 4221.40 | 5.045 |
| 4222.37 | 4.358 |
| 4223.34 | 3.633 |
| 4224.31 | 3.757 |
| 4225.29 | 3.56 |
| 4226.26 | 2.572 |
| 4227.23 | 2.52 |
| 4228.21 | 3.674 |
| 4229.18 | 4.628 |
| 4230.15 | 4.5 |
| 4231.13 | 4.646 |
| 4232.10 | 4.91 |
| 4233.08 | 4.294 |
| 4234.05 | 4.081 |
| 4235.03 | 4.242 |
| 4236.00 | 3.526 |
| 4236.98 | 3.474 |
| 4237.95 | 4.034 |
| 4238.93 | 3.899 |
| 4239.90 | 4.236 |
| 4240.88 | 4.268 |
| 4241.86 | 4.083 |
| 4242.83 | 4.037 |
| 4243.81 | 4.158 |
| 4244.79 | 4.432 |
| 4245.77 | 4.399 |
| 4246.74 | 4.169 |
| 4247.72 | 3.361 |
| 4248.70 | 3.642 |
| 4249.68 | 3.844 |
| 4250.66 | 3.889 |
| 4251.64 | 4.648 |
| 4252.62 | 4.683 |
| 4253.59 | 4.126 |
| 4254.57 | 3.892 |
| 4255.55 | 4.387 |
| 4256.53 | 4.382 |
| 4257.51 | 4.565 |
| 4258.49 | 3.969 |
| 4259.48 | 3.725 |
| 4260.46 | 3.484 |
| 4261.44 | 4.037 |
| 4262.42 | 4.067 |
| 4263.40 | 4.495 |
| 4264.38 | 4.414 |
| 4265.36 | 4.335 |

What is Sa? -0.01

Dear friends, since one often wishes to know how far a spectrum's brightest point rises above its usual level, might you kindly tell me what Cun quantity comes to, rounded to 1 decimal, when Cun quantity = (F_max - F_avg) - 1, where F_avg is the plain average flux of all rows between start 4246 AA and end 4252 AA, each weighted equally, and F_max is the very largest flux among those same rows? -0.3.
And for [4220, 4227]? 0.1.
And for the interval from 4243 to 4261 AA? -0.4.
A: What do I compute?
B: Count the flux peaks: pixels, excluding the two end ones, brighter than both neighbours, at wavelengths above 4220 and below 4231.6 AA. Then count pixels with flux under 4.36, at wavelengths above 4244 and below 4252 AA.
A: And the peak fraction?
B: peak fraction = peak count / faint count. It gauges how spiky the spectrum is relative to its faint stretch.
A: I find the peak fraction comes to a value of 0.60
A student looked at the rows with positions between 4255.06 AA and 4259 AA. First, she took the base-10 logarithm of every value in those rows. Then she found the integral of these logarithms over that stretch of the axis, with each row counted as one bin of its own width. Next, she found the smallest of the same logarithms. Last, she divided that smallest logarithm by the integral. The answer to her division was 0.240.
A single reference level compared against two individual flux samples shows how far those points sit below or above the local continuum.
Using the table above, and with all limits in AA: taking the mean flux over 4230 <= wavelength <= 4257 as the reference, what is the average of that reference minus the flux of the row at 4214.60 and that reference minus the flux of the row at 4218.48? -0.19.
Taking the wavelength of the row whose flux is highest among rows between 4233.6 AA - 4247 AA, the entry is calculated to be 4244.79 AA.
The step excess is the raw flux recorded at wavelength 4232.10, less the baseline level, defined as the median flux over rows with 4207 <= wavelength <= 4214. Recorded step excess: 0.5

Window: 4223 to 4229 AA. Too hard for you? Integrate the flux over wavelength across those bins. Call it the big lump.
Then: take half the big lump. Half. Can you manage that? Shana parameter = 10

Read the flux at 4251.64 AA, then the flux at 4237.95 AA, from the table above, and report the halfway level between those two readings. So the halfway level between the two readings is 4.34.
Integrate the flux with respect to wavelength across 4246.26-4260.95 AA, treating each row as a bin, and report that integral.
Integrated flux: 59.5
